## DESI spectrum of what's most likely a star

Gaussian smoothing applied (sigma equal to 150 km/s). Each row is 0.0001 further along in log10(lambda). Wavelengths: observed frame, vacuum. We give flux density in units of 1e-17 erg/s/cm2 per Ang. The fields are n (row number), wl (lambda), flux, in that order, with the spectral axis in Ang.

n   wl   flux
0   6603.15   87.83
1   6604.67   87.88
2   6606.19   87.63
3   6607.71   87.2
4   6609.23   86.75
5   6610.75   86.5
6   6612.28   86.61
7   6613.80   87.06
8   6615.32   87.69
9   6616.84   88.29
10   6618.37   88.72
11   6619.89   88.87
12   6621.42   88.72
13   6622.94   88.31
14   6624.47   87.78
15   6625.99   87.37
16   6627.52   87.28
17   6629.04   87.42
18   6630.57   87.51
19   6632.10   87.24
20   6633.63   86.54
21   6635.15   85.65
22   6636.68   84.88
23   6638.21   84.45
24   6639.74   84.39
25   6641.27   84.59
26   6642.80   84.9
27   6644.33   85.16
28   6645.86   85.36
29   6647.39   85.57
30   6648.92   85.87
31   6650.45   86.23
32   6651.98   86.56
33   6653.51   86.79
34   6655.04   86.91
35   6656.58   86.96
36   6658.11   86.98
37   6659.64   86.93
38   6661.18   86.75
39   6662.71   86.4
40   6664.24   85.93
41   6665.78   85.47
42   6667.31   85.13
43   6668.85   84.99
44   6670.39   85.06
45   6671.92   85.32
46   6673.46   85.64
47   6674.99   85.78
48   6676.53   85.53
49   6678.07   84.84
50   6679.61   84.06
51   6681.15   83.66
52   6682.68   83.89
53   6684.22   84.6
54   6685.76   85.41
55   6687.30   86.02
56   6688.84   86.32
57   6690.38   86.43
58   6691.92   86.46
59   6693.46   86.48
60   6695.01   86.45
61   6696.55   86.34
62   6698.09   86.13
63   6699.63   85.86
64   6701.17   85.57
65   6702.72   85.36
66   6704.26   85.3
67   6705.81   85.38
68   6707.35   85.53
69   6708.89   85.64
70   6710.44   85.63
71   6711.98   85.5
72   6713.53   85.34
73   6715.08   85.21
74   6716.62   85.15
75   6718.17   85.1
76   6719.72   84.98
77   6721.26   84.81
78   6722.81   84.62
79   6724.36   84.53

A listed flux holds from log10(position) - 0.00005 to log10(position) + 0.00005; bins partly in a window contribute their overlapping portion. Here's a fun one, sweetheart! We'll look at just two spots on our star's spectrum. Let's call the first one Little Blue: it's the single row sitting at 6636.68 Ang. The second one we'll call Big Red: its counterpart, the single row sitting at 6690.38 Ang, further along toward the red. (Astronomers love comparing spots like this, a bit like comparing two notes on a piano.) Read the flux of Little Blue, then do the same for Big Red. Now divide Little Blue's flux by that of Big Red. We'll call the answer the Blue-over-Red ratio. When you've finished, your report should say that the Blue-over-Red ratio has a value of 0.98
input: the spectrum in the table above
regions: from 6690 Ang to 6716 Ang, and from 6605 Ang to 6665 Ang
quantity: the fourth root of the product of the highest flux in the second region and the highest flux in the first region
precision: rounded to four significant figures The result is 9.363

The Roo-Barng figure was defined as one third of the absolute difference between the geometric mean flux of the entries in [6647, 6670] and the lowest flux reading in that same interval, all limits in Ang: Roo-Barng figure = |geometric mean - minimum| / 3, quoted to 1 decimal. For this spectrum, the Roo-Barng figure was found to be 0.4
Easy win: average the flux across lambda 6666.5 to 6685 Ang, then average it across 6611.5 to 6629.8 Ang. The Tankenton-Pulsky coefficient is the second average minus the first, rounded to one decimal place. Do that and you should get 3.0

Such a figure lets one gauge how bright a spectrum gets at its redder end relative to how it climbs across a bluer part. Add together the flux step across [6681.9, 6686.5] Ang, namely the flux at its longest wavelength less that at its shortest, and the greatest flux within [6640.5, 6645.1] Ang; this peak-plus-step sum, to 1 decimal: 86.7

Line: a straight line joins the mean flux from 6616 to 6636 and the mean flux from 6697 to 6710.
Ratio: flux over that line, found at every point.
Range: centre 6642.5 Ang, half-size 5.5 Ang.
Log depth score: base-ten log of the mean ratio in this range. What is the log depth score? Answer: -0.012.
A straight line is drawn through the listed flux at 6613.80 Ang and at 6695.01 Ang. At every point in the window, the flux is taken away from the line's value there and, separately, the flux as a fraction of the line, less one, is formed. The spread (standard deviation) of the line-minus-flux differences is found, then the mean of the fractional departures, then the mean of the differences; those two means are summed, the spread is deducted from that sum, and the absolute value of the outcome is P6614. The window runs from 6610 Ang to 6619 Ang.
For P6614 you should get 1.3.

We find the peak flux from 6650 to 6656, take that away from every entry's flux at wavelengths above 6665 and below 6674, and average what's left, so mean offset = -1.6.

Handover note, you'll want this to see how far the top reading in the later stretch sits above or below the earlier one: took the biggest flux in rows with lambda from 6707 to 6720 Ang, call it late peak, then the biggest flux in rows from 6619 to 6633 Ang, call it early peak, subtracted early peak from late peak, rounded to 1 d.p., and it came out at -3.2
